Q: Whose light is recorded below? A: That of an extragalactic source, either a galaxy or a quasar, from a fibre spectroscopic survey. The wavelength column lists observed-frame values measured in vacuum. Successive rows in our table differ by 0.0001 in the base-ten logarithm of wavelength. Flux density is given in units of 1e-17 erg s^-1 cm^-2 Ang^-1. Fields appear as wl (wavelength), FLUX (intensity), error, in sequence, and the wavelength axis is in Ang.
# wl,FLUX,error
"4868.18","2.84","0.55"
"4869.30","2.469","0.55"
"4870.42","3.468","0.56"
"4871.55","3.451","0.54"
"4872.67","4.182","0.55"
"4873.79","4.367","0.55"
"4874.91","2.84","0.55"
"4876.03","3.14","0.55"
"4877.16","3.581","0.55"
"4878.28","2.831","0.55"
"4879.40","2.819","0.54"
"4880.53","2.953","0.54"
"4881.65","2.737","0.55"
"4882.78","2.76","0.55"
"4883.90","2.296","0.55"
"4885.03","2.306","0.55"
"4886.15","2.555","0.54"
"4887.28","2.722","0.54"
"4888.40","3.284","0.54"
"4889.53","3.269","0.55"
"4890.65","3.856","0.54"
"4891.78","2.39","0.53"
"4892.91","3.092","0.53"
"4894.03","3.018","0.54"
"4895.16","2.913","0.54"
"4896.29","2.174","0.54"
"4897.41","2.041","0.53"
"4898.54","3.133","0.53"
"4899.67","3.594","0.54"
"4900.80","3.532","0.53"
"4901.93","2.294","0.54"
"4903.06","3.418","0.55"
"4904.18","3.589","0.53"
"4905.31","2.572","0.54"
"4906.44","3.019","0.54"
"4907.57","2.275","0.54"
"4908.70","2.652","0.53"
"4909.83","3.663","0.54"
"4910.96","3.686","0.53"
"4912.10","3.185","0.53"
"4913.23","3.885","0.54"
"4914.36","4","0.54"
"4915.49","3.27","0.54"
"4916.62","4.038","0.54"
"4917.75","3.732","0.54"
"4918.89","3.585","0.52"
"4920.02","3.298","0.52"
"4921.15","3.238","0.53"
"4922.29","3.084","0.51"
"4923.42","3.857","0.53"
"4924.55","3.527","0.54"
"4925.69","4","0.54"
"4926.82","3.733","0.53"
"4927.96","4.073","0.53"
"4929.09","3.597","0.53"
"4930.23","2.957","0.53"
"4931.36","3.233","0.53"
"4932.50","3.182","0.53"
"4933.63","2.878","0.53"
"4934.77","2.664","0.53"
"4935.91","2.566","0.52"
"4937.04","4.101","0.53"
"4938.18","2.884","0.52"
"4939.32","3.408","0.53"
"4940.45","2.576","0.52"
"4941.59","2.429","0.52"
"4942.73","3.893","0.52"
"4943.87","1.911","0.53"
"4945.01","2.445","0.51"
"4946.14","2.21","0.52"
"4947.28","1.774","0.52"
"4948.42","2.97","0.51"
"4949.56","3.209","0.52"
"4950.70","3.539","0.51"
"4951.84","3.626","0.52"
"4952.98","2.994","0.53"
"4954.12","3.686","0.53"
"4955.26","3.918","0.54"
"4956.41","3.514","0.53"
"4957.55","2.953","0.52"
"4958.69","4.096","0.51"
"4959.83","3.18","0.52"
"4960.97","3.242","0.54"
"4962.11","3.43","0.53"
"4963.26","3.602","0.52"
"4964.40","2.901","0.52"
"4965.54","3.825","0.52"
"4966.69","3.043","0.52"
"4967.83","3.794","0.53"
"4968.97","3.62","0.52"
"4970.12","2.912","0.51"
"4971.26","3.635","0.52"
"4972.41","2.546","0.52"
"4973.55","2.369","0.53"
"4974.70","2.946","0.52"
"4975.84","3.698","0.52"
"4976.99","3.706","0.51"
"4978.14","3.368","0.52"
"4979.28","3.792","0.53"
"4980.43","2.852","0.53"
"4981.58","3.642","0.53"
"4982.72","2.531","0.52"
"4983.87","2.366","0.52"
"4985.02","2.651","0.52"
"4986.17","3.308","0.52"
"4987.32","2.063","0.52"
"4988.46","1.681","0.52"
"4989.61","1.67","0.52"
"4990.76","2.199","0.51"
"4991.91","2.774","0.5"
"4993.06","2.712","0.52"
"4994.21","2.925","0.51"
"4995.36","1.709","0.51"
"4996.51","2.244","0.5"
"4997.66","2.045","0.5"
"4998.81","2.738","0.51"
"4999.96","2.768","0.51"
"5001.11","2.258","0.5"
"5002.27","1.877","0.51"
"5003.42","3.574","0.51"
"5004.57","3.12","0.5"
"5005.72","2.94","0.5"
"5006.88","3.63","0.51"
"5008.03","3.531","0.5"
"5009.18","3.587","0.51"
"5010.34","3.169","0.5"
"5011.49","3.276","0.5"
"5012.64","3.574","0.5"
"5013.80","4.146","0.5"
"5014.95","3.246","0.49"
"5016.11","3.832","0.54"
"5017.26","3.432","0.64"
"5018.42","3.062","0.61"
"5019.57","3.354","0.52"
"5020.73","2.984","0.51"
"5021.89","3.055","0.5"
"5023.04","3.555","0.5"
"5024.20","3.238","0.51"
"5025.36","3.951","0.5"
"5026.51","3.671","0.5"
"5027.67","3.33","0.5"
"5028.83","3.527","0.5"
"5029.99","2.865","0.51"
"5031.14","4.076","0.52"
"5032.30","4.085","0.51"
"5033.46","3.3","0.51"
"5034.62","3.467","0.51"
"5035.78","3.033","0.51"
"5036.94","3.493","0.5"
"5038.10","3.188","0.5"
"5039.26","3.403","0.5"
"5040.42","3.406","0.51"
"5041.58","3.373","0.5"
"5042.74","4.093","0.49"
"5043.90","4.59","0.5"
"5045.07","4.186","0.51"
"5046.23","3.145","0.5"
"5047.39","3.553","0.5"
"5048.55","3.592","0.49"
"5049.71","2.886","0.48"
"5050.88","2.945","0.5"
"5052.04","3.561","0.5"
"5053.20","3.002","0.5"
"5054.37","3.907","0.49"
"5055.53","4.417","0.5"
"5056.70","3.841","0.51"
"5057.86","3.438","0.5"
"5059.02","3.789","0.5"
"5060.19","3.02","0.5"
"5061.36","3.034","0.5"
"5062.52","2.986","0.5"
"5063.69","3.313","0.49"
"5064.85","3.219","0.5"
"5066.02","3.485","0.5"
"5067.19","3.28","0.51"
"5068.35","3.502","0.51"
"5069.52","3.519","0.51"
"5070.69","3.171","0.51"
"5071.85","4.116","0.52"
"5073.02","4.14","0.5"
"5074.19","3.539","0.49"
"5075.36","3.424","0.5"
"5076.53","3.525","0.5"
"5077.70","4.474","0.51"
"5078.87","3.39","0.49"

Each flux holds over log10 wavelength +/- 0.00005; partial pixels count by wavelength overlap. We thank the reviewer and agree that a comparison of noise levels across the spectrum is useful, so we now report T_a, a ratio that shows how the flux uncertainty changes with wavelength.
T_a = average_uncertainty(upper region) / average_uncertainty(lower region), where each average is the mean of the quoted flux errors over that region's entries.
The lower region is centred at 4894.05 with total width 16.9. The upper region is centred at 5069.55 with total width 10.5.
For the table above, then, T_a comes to 0.941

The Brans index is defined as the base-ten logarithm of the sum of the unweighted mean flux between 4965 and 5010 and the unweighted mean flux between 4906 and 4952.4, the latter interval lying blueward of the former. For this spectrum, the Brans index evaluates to 0.786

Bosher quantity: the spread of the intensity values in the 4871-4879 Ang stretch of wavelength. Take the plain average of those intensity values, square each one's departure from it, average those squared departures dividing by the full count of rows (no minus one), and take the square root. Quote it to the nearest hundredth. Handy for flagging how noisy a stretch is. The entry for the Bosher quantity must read 0.57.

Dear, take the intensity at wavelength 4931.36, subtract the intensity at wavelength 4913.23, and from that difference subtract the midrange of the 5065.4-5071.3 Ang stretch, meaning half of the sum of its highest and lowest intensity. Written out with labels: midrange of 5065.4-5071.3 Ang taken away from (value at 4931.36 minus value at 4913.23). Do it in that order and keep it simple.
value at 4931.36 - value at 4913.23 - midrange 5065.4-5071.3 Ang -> -4.0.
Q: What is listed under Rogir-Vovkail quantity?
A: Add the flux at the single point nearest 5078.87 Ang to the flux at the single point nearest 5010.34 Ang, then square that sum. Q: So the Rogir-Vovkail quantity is 43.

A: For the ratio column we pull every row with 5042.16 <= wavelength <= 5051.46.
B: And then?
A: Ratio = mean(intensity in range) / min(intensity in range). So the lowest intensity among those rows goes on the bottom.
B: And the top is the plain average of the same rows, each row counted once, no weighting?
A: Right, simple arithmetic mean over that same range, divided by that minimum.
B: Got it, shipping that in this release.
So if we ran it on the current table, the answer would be 1.26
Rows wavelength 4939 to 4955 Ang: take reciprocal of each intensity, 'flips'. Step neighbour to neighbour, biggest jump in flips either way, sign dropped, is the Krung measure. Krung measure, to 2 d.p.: 0.27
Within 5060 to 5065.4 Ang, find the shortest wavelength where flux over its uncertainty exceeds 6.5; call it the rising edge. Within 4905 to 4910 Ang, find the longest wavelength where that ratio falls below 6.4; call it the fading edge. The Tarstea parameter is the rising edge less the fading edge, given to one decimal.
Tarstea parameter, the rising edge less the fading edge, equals 155.0 Ang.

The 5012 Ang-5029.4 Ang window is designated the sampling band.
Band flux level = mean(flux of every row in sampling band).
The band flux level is 3.46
